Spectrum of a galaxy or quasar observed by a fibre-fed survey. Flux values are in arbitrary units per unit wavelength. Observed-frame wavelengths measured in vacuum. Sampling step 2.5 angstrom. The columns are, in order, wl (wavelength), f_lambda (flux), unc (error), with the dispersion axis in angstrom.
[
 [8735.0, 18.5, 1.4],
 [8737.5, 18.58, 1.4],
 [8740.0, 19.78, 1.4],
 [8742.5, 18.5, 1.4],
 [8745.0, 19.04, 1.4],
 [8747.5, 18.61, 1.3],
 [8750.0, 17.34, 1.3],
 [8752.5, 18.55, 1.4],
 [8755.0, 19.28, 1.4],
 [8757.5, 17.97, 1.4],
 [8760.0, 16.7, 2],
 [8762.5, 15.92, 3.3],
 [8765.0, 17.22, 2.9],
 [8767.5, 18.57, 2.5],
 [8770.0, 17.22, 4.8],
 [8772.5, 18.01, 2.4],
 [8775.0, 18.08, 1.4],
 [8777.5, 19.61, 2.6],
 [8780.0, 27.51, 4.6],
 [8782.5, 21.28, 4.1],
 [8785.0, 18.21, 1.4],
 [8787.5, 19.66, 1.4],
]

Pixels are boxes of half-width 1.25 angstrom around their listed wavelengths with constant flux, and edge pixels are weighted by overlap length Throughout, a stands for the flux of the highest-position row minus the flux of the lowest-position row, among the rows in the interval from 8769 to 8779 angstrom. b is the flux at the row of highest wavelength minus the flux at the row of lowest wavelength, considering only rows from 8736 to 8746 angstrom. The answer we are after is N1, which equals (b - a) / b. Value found -4.2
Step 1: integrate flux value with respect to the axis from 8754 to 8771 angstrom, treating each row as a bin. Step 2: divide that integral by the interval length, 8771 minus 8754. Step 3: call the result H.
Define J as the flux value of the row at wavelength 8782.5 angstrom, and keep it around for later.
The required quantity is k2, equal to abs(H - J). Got 3.7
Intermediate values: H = 17.5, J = 21.28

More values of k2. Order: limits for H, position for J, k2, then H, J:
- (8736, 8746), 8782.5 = 2.3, 19.0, 21.28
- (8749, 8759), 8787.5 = 1.4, 18.3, 19.66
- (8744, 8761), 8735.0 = 0.3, 18.2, 18.5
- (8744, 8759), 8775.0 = 0.3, 18.4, 18.08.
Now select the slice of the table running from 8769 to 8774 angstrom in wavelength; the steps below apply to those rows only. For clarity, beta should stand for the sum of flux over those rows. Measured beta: 35.2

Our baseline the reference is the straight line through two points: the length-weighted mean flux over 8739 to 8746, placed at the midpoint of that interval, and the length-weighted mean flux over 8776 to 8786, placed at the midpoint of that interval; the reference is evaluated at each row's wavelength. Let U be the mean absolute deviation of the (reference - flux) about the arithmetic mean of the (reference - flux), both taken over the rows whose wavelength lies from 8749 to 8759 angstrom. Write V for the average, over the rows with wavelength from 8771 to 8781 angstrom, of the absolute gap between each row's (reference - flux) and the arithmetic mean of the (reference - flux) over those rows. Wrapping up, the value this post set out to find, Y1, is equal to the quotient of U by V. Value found 0.2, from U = 0.63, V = 3.23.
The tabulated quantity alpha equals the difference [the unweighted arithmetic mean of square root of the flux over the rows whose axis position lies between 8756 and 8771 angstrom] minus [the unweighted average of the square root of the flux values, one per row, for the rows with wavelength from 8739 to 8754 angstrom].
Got -0.2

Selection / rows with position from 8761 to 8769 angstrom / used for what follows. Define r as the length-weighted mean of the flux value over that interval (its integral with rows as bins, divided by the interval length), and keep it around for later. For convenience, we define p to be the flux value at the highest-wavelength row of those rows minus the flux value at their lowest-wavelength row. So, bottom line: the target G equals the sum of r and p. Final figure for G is 19.9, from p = 2.65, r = 17.2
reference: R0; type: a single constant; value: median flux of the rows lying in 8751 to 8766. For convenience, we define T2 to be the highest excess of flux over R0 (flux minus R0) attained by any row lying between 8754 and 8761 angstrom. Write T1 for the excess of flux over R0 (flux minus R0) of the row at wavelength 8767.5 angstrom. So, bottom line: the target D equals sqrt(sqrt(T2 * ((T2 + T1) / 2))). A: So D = 1.2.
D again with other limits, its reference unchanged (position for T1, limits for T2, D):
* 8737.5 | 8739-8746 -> 1.4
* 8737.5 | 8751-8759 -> 1.2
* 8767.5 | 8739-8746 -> 1.4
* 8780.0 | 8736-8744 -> 1.9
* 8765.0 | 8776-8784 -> 2.6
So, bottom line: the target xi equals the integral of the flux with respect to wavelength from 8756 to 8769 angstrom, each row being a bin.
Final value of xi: 225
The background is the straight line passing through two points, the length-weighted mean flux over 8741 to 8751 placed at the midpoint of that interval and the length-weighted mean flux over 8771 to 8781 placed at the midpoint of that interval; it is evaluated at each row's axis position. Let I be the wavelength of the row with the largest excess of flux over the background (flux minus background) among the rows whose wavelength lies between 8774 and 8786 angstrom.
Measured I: 8780.0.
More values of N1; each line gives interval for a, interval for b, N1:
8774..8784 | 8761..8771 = -1.5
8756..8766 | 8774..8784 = 1.2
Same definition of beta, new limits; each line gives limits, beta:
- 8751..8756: 37.8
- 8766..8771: 35.8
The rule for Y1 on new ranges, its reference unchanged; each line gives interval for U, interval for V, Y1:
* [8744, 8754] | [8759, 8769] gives 1.0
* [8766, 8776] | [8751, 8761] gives 0.4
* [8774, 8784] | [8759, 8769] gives 4.6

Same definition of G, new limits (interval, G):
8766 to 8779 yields 19.5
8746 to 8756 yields 19.1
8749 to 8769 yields 18.9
